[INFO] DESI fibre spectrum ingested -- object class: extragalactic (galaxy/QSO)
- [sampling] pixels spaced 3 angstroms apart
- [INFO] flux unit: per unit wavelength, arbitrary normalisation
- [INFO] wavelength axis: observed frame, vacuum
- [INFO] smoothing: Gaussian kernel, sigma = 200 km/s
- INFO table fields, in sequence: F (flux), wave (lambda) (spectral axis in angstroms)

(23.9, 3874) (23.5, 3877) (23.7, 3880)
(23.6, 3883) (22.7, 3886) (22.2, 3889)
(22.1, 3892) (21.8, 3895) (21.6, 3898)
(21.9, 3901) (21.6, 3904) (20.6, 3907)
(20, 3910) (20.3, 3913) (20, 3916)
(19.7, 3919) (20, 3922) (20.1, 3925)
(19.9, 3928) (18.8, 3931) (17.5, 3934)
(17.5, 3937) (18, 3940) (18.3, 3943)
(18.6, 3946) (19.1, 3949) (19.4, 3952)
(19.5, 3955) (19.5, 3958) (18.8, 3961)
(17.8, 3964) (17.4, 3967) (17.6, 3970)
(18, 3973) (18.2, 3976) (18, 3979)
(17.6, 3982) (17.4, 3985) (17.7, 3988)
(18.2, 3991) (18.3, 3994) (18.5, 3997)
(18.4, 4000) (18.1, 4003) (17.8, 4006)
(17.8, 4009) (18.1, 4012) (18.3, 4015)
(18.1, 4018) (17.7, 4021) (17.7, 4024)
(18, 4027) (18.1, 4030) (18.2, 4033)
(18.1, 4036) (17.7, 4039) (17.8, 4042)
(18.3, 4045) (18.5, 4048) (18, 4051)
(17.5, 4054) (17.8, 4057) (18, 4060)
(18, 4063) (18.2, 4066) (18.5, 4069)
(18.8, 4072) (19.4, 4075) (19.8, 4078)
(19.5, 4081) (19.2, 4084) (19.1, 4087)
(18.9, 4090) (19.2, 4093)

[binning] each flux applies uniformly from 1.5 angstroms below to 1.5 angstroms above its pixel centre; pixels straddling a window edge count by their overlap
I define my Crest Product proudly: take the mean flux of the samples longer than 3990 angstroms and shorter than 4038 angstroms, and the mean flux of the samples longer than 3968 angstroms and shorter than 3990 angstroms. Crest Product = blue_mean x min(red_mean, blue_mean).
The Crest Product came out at 316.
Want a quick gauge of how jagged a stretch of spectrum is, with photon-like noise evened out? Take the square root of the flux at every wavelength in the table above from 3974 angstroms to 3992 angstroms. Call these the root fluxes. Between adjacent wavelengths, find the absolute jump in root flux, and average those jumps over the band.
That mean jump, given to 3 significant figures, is 0.0379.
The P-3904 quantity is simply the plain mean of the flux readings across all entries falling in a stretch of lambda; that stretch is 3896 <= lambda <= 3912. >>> 21.1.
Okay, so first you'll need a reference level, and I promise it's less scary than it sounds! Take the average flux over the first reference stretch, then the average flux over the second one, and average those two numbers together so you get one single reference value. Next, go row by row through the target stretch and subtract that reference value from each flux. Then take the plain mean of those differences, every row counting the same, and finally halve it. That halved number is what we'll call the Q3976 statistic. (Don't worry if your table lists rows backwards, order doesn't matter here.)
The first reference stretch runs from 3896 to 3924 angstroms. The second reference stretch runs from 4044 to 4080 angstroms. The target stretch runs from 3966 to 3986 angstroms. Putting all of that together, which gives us -0.9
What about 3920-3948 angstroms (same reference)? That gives -0.4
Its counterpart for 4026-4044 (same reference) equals -0.8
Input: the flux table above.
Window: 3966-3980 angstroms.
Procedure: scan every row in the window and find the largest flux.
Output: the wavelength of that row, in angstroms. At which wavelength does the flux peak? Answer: 3976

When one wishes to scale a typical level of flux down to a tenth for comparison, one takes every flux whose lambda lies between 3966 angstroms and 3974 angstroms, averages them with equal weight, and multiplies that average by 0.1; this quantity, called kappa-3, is 1.77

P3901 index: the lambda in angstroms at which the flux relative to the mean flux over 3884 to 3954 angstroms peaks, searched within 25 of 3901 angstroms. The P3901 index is 3880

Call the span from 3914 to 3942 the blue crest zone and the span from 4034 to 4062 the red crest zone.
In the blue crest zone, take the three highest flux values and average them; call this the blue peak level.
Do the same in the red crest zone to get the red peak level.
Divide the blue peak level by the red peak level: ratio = 1.095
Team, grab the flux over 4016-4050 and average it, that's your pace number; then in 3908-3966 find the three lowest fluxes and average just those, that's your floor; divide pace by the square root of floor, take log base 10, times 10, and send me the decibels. 6.33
